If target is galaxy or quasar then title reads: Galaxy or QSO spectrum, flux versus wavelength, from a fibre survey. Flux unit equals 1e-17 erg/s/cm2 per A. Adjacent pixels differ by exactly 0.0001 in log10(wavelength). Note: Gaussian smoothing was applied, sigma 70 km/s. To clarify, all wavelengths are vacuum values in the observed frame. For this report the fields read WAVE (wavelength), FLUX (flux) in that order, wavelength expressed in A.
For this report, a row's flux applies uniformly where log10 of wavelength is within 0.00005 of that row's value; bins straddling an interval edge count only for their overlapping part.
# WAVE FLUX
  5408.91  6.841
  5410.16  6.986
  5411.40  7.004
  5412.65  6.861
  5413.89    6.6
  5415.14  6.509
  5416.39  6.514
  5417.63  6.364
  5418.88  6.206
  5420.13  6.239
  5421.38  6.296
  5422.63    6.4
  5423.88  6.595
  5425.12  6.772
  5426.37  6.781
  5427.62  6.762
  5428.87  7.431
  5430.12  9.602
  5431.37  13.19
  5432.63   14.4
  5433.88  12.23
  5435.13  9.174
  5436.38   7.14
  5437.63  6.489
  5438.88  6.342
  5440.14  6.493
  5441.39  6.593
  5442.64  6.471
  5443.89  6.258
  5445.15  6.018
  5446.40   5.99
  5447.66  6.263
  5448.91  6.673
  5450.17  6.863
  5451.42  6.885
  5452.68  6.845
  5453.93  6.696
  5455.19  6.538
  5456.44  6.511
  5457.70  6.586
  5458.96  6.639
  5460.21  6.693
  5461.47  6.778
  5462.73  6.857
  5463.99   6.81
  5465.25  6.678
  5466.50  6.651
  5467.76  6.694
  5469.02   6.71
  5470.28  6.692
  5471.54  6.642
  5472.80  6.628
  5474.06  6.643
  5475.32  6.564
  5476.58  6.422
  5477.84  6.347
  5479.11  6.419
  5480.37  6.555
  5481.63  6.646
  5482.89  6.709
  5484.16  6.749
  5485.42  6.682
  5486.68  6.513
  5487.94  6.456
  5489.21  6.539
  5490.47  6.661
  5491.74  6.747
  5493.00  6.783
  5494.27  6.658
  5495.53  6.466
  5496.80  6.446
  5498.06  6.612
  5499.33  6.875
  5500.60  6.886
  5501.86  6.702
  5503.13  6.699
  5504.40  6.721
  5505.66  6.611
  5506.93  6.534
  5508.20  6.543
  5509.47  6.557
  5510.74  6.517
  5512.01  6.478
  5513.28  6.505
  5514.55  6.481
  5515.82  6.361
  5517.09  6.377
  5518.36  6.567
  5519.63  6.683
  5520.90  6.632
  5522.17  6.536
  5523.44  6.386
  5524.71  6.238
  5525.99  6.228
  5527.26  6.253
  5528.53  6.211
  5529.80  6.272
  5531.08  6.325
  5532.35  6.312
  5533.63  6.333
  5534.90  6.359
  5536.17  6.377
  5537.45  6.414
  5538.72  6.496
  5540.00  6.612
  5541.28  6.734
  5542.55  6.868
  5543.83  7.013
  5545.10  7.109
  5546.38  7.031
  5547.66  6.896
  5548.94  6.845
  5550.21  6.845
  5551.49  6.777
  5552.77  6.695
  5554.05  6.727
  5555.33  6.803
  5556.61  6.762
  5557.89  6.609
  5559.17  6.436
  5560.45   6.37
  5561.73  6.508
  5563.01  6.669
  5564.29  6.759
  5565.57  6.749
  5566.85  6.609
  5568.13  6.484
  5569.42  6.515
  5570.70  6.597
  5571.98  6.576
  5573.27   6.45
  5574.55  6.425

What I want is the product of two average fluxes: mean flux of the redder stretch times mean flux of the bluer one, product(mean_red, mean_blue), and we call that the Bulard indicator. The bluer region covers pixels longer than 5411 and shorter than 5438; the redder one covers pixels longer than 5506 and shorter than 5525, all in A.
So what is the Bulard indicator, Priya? 51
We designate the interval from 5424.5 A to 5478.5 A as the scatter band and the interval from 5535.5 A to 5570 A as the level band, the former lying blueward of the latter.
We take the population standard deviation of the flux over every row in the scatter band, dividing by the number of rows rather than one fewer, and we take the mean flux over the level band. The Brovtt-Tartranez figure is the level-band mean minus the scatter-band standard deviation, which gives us 4.9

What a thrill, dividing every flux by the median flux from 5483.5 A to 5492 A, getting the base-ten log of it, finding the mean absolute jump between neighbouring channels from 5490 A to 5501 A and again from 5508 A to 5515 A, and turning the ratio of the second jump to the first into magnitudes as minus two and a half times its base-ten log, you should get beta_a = 1.5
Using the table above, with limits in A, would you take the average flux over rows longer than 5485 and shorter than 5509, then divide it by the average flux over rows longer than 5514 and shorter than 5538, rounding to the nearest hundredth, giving 1.04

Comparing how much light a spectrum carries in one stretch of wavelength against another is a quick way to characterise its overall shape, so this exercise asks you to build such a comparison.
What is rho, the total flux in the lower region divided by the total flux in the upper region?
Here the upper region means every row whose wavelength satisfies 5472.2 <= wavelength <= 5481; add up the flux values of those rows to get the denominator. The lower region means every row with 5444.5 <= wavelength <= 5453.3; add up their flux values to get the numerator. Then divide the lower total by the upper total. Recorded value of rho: 1.00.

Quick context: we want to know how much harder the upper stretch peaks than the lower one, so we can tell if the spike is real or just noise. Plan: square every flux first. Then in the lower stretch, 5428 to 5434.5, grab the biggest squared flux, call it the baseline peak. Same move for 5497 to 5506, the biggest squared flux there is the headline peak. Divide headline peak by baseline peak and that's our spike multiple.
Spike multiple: 0.23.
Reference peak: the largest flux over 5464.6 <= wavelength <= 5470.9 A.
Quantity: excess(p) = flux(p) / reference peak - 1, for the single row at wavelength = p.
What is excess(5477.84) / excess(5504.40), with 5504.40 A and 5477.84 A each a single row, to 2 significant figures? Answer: -33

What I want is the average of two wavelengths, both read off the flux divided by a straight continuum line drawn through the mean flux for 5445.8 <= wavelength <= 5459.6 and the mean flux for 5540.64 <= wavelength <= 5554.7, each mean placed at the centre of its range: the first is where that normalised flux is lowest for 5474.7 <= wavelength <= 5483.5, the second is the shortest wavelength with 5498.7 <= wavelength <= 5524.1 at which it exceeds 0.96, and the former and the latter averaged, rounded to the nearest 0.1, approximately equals 5488.6 A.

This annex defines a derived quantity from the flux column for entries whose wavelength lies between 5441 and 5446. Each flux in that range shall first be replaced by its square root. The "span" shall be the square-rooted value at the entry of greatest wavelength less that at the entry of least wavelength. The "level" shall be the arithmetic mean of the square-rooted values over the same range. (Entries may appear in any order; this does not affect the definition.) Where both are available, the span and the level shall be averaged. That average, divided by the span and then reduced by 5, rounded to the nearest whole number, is -15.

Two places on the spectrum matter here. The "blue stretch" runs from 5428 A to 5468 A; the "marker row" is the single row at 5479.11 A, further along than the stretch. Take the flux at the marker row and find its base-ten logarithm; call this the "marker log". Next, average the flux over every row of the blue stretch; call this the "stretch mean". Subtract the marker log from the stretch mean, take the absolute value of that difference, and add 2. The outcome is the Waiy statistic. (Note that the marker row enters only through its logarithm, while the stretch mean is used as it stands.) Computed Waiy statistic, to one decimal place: 8.6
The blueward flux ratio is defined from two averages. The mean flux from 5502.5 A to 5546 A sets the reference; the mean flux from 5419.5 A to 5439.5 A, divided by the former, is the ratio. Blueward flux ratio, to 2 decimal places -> 1.27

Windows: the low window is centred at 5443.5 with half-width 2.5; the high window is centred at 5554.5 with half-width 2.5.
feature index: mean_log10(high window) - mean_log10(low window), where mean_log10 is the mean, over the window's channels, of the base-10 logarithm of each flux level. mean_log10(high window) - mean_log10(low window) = 0.028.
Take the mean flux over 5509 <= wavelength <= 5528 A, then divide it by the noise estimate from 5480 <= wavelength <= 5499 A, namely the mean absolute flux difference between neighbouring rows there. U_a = 69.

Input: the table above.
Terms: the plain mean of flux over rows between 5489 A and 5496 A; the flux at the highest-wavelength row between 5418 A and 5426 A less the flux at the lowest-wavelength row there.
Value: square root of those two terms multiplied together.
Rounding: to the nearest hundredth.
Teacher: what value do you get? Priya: 1.94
